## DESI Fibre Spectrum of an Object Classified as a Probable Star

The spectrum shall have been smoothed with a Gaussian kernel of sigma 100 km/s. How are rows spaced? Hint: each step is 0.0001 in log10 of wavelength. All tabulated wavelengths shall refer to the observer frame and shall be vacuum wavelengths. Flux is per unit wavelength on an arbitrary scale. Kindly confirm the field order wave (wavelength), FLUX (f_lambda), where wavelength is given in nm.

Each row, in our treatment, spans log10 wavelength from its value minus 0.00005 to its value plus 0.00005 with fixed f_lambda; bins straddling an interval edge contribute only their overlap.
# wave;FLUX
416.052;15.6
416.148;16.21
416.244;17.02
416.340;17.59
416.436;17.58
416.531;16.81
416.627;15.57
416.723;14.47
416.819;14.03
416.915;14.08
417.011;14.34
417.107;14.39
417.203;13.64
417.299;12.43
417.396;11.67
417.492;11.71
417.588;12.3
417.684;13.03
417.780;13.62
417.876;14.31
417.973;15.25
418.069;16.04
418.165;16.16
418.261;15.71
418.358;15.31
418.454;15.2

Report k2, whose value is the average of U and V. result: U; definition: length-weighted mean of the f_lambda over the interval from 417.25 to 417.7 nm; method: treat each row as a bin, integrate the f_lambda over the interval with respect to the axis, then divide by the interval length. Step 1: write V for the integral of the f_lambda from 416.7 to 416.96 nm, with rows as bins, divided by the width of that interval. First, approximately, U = 12.2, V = 14.2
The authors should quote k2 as 13.2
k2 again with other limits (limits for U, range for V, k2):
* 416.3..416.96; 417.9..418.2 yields 15.7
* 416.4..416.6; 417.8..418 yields 15.8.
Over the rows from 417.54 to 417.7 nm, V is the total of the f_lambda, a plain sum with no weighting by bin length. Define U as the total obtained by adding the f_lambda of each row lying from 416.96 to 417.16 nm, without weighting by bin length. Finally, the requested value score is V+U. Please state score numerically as 54.1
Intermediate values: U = 29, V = 25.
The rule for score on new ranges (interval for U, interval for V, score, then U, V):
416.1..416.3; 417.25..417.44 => 57.3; 33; 24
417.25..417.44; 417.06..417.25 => 52.1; 24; 28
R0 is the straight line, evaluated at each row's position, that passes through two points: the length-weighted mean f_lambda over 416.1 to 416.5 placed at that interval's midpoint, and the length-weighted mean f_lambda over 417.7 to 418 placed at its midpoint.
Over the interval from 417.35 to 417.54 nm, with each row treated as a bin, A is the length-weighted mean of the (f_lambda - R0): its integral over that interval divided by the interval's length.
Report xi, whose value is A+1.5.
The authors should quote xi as -1.7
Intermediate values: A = -3.2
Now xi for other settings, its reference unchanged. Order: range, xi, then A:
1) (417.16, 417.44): -1.1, -2.6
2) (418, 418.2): 3.8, 2.3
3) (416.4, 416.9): 0.6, -0.9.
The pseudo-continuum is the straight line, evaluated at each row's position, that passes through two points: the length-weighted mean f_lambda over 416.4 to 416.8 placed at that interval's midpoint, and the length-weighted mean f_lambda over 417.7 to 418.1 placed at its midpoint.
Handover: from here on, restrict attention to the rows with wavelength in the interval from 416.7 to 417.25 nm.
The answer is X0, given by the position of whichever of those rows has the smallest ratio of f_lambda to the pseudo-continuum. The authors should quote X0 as 417.203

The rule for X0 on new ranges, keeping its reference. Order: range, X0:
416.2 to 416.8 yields 416.723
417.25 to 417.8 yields 417.396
